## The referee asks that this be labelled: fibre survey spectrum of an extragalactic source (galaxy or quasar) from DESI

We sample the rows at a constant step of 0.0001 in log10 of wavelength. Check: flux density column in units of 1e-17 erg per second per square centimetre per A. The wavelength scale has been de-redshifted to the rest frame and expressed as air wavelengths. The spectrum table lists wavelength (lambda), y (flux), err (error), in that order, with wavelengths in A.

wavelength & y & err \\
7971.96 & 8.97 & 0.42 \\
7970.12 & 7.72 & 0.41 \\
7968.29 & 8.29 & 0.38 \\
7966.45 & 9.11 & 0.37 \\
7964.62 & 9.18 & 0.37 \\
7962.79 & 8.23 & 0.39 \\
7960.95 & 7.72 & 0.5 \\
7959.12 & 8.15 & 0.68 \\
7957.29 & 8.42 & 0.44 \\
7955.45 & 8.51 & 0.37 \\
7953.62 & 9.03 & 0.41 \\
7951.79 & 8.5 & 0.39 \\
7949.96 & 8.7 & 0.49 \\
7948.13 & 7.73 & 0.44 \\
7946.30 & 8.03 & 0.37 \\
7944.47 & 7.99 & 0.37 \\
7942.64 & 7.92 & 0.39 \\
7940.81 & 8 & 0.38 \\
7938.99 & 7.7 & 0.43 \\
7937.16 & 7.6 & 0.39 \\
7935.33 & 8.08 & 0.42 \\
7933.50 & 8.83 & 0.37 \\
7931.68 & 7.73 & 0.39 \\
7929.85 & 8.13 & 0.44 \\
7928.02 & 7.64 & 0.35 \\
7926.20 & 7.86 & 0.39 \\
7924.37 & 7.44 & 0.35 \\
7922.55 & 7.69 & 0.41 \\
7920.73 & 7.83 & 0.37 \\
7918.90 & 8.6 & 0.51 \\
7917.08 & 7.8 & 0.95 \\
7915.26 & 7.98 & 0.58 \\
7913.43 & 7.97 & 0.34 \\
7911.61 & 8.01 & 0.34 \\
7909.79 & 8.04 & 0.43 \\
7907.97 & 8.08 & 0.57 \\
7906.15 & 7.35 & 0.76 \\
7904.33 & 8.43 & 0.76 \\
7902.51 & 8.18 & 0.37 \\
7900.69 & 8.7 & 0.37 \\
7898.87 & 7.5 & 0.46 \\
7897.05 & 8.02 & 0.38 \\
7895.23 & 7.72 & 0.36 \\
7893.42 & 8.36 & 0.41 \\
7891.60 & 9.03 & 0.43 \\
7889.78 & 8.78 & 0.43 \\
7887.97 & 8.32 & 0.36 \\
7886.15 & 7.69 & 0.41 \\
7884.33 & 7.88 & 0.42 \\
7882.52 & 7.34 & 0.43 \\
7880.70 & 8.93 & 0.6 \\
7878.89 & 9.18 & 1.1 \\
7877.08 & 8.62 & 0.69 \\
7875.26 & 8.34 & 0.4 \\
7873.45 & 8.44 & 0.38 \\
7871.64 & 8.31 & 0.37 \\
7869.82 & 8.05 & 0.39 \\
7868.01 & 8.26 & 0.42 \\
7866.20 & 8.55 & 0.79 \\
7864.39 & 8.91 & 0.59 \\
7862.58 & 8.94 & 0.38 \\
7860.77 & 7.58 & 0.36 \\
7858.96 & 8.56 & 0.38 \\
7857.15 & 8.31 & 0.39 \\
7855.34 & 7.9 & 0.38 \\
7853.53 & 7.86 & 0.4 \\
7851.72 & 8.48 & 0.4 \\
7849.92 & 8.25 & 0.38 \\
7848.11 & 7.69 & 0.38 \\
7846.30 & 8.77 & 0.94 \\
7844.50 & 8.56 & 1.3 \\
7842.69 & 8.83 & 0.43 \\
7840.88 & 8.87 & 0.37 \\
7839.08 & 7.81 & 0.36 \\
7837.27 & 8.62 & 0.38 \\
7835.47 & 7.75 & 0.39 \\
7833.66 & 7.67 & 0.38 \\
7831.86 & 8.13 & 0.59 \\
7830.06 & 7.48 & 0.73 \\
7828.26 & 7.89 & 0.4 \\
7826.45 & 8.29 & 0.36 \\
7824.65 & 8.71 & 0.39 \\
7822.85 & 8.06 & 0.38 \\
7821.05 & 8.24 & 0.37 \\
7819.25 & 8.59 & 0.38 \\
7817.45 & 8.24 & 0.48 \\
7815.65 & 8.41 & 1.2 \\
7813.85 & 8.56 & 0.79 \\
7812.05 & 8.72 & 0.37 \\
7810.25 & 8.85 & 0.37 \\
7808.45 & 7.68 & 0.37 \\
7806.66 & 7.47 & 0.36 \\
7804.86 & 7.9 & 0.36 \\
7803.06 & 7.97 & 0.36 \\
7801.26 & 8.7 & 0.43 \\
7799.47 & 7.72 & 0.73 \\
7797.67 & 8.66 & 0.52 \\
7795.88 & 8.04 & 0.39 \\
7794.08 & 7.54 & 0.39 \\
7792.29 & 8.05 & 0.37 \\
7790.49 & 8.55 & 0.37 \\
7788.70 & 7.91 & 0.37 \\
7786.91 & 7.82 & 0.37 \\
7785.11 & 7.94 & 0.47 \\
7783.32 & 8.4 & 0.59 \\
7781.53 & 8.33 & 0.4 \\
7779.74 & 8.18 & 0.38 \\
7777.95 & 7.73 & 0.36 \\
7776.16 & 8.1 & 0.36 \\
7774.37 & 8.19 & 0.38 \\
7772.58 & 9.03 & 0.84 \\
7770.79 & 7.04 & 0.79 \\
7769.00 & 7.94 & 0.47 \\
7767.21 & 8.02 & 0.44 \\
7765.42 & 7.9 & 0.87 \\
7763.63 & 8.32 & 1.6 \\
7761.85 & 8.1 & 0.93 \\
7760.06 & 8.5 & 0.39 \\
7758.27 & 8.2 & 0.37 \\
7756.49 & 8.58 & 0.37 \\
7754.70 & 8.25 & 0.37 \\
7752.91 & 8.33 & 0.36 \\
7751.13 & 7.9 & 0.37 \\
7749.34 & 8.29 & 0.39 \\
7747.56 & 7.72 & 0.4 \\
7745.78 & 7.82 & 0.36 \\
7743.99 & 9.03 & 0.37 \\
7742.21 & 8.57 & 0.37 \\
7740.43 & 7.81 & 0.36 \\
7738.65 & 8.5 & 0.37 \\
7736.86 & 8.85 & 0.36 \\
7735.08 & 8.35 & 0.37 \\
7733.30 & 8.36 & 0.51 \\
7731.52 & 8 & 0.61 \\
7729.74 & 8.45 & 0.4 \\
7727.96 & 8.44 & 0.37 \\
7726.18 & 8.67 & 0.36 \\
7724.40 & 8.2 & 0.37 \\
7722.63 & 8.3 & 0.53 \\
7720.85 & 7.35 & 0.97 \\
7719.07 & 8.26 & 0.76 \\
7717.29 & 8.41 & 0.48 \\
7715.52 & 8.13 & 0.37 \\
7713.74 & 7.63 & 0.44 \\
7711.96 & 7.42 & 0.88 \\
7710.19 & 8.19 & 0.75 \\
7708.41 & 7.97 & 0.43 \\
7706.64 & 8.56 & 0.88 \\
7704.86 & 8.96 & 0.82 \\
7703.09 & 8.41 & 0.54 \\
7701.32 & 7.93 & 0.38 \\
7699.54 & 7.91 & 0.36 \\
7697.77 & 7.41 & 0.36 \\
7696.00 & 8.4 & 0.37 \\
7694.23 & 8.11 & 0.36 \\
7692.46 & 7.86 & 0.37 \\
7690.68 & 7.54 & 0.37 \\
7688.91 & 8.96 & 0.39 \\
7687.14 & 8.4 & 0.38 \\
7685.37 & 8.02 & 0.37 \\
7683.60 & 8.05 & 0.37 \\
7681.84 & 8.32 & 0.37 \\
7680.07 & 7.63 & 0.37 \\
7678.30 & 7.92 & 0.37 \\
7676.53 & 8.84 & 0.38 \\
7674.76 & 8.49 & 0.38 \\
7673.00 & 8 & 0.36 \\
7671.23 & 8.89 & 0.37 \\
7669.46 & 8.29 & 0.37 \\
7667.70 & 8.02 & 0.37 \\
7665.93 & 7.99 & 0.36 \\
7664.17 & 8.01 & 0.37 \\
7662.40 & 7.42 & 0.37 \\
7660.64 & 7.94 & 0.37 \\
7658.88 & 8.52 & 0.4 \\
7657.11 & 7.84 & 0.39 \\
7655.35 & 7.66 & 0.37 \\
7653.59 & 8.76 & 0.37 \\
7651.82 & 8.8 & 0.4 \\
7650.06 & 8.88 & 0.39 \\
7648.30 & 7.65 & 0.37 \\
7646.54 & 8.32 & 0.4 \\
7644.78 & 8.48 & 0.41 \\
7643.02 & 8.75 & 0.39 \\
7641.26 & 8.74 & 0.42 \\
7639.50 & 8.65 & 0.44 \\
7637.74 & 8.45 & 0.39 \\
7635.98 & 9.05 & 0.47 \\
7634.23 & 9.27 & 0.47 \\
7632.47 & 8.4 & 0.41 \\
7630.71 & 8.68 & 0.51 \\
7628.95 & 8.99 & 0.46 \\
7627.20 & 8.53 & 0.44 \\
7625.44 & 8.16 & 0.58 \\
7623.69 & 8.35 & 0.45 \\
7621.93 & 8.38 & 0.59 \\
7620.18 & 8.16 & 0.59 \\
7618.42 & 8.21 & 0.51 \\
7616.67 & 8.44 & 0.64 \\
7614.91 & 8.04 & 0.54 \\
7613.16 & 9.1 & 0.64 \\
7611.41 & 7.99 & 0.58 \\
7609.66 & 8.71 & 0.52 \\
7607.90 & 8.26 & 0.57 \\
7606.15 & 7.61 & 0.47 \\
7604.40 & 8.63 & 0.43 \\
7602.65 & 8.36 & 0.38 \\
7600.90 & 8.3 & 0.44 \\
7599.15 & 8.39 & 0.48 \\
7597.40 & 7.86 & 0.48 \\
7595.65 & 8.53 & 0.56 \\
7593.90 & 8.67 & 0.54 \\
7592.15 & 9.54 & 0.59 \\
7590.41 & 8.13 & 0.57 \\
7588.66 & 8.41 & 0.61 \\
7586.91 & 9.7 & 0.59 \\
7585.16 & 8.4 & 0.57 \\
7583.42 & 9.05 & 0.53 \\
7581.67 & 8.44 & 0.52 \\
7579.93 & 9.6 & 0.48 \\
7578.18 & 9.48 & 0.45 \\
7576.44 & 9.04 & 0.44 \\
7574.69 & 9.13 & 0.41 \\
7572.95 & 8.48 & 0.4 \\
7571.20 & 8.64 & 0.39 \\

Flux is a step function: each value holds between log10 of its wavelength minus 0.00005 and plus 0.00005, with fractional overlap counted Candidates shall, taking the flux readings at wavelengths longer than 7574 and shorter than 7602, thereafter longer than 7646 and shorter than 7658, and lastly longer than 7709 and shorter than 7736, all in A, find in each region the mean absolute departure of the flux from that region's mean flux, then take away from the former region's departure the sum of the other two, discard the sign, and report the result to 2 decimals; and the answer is 0.27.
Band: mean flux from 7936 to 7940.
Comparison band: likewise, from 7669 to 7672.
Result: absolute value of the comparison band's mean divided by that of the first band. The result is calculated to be 1.12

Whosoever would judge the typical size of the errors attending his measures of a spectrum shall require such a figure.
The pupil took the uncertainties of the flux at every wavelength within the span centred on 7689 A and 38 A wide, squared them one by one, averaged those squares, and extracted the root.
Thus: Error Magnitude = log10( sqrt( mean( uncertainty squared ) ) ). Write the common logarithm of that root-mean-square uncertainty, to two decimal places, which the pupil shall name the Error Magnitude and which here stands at -0.35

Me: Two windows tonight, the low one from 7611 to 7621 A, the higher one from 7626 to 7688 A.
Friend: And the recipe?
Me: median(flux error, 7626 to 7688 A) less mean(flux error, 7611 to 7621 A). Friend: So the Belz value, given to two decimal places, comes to -0.20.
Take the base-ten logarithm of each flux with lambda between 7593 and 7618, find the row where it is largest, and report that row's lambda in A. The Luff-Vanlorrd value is 7613.16 A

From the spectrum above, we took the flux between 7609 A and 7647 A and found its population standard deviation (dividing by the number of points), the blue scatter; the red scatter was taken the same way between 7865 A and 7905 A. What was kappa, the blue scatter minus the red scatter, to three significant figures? -0.131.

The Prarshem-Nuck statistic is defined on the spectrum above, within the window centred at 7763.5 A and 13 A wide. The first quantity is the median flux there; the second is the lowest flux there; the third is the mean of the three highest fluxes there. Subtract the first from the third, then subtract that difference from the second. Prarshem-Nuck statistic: 7.7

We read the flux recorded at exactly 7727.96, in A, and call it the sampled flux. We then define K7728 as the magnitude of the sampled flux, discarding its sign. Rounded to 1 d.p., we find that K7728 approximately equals 8.4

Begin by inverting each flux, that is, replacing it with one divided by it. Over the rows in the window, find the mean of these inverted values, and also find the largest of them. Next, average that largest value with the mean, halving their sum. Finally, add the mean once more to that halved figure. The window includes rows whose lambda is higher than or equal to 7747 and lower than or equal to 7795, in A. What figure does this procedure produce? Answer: 0.256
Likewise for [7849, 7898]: 0.249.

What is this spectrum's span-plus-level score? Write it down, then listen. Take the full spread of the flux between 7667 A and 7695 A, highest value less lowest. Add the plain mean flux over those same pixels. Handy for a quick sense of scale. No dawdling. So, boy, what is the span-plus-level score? 9.6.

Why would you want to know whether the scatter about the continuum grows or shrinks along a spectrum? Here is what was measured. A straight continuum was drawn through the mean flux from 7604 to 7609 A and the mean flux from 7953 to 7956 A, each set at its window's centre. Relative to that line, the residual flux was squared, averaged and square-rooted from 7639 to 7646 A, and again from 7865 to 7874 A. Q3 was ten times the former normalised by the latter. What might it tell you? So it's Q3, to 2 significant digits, 13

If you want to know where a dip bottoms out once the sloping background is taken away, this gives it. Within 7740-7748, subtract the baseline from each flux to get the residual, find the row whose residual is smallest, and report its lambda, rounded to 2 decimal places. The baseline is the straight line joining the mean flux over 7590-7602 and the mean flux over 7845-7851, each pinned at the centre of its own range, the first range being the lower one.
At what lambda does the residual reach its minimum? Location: 7747.56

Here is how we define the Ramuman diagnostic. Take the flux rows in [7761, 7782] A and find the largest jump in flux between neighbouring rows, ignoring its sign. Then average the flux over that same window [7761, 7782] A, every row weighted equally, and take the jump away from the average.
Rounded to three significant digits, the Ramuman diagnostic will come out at 6.08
